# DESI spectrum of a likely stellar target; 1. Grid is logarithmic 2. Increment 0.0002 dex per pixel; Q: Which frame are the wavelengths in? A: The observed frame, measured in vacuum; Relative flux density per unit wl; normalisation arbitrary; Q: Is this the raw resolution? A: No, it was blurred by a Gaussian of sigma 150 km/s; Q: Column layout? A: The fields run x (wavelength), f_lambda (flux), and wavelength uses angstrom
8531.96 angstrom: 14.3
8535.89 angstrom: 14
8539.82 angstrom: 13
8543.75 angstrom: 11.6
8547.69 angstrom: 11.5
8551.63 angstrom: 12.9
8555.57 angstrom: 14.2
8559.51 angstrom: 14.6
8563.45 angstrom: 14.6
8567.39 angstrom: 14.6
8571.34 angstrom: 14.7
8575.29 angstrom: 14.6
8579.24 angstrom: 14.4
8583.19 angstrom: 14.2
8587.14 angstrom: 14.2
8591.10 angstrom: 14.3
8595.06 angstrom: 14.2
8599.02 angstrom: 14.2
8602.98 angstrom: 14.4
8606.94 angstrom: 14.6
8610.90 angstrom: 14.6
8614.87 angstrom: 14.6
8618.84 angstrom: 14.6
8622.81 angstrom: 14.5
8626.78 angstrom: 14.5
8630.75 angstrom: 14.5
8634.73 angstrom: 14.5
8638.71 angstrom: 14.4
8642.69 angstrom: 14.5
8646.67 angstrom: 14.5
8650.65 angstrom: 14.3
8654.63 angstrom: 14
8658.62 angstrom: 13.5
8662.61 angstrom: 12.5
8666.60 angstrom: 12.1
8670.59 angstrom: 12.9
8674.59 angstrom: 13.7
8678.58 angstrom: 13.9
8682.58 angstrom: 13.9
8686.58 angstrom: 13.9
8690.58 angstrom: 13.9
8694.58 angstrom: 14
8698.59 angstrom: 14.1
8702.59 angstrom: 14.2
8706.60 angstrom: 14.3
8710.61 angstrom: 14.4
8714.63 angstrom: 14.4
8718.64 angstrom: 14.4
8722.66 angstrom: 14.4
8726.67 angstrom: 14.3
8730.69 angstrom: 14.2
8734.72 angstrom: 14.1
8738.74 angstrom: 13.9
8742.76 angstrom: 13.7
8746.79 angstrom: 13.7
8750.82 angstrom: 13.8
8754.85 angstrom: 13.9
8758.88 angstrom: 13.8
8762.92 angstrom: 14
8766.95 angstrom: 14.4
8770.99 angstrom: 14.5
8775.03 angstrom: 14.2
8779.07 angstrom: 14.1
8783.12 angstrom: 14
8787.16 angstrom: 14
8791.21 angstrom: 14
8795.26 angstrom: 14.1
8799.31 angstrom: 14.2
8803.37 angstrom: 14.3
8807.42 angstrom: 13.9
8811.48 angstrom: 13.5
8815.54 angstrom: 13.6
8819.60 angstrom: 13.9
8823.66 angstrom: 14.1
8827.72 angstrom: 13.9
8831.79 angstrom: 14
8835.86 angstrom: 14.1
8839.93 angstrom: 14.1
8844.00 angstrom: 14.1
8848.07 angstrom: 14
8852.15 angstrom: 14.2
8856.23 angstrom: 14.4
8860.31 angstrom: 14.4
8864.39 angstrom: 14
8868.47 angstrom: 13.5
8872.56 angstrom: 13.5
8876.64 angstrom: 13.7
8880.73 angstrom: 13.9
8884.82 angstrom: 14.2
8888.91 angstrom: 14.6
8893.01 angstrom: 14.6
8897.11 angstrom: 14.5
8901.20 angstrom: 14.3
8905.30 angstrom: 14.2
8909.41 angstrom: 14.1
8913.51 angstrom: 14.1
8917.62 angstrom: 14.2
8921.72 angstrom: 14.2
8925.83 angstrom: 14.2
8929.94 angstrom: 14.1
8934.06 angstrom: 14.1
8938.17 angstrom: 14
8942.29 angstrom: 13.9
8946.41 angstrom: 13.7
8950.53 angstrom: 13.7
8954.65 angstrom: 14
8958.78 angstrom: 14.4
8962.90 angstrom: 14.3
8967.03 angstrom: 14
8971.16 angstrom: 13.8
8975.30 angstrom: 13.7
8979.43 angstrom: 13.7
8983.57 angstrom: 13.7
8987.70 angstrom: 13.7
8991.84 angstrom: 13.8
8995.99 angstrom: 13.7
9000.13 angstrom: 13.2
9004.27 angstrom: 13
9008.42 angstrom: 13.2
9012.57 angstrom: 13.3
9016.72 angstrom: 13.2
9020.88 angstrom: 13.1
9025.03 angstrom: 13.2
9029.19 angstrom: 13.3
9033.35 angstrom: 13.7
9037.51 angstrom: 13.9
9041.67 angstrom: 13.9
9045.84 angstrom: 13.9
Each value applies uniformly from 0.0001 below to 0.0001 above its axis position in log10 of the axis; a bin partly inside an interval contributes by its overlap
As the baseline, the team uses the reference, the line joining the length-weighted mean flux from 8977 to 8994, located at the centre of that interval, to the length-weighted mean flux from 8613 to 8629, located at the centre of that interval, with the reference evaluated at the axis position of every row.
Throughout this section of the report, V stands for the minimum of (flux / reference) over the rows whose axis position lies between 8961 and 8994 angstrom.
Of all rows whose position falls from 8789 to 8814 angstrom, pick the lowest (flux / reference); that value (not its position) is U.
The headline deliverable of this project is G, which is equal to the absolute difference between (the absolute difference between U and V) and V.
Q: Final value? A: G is 0.956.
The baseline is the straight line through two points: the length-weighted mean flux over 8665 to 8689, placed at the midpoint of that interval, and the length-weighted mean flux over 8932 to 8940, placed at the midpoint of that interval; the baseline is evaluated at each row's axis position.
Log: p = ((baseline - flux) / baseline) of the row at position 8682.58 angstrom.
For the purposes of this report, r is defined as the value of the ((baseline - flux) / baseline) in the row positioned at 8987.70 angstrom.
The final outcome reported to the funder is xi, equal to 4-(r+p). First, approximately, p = -0.034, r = 0.03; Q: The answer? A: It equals 4.00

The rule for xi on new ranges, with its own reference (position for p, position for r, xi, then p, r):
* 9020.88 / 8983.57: 3.89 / 0.081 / 0.03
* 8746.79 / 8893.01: 4.05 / -0.007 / -0.05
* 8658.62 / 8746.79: 4.02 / -0.008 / -0.01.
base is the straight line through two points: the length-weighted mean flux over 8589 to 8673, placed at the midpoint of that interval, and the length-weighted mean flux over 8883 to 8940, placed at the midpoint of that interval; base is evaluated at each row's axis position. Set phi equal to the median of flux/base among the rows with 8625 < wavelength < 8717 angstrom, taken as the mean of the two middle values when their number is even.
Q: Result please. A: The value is 1.00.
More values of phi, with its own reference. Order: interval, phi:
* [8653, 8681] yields 0.96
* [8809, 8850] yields 0.99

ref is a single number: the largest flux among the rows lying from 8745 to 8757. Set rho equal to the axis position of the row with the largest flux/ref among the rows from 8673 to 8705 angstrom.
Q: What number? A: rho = 8702.59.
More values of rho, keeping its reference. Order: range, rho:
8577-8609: 8606.94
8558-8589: 8571.34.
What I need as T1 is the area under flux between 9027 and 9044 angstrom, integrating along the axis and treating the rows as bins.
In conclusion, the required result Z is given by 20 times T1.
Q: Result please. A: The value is 4657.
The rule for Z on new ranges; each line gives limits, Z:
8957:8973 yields 4521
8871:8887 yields 4432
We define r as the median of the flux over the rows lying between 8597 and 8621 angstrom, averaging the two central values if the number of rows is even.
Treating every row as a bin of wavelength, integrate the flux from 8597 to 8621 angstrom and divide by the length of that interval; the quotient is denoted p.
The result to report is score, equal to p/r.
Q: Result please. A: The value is 0.99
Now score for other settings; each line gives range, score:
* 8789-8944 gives 1.00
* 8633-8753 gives 0.99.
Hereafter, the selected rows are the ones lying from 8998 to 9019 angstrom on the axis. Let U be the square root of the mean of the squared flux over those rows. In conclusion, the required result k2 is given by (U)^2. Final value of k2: 174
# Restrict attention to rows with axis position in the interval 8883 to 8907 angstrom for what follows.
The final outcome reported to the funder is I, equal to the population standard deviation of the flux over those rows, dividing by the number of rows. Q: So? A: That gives 0.17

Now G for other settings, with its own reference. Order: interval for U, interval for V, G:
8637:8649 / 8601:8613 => 0.981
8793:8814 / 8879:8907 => 0.956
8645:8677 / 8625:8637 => 0.837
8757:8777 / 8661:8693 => 0.706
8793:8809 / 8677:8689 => 0.944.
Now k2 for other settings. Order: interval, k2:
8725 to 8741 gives 200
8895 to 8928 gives 202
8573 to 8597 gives 205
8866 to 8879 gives 184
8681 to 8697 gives 194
